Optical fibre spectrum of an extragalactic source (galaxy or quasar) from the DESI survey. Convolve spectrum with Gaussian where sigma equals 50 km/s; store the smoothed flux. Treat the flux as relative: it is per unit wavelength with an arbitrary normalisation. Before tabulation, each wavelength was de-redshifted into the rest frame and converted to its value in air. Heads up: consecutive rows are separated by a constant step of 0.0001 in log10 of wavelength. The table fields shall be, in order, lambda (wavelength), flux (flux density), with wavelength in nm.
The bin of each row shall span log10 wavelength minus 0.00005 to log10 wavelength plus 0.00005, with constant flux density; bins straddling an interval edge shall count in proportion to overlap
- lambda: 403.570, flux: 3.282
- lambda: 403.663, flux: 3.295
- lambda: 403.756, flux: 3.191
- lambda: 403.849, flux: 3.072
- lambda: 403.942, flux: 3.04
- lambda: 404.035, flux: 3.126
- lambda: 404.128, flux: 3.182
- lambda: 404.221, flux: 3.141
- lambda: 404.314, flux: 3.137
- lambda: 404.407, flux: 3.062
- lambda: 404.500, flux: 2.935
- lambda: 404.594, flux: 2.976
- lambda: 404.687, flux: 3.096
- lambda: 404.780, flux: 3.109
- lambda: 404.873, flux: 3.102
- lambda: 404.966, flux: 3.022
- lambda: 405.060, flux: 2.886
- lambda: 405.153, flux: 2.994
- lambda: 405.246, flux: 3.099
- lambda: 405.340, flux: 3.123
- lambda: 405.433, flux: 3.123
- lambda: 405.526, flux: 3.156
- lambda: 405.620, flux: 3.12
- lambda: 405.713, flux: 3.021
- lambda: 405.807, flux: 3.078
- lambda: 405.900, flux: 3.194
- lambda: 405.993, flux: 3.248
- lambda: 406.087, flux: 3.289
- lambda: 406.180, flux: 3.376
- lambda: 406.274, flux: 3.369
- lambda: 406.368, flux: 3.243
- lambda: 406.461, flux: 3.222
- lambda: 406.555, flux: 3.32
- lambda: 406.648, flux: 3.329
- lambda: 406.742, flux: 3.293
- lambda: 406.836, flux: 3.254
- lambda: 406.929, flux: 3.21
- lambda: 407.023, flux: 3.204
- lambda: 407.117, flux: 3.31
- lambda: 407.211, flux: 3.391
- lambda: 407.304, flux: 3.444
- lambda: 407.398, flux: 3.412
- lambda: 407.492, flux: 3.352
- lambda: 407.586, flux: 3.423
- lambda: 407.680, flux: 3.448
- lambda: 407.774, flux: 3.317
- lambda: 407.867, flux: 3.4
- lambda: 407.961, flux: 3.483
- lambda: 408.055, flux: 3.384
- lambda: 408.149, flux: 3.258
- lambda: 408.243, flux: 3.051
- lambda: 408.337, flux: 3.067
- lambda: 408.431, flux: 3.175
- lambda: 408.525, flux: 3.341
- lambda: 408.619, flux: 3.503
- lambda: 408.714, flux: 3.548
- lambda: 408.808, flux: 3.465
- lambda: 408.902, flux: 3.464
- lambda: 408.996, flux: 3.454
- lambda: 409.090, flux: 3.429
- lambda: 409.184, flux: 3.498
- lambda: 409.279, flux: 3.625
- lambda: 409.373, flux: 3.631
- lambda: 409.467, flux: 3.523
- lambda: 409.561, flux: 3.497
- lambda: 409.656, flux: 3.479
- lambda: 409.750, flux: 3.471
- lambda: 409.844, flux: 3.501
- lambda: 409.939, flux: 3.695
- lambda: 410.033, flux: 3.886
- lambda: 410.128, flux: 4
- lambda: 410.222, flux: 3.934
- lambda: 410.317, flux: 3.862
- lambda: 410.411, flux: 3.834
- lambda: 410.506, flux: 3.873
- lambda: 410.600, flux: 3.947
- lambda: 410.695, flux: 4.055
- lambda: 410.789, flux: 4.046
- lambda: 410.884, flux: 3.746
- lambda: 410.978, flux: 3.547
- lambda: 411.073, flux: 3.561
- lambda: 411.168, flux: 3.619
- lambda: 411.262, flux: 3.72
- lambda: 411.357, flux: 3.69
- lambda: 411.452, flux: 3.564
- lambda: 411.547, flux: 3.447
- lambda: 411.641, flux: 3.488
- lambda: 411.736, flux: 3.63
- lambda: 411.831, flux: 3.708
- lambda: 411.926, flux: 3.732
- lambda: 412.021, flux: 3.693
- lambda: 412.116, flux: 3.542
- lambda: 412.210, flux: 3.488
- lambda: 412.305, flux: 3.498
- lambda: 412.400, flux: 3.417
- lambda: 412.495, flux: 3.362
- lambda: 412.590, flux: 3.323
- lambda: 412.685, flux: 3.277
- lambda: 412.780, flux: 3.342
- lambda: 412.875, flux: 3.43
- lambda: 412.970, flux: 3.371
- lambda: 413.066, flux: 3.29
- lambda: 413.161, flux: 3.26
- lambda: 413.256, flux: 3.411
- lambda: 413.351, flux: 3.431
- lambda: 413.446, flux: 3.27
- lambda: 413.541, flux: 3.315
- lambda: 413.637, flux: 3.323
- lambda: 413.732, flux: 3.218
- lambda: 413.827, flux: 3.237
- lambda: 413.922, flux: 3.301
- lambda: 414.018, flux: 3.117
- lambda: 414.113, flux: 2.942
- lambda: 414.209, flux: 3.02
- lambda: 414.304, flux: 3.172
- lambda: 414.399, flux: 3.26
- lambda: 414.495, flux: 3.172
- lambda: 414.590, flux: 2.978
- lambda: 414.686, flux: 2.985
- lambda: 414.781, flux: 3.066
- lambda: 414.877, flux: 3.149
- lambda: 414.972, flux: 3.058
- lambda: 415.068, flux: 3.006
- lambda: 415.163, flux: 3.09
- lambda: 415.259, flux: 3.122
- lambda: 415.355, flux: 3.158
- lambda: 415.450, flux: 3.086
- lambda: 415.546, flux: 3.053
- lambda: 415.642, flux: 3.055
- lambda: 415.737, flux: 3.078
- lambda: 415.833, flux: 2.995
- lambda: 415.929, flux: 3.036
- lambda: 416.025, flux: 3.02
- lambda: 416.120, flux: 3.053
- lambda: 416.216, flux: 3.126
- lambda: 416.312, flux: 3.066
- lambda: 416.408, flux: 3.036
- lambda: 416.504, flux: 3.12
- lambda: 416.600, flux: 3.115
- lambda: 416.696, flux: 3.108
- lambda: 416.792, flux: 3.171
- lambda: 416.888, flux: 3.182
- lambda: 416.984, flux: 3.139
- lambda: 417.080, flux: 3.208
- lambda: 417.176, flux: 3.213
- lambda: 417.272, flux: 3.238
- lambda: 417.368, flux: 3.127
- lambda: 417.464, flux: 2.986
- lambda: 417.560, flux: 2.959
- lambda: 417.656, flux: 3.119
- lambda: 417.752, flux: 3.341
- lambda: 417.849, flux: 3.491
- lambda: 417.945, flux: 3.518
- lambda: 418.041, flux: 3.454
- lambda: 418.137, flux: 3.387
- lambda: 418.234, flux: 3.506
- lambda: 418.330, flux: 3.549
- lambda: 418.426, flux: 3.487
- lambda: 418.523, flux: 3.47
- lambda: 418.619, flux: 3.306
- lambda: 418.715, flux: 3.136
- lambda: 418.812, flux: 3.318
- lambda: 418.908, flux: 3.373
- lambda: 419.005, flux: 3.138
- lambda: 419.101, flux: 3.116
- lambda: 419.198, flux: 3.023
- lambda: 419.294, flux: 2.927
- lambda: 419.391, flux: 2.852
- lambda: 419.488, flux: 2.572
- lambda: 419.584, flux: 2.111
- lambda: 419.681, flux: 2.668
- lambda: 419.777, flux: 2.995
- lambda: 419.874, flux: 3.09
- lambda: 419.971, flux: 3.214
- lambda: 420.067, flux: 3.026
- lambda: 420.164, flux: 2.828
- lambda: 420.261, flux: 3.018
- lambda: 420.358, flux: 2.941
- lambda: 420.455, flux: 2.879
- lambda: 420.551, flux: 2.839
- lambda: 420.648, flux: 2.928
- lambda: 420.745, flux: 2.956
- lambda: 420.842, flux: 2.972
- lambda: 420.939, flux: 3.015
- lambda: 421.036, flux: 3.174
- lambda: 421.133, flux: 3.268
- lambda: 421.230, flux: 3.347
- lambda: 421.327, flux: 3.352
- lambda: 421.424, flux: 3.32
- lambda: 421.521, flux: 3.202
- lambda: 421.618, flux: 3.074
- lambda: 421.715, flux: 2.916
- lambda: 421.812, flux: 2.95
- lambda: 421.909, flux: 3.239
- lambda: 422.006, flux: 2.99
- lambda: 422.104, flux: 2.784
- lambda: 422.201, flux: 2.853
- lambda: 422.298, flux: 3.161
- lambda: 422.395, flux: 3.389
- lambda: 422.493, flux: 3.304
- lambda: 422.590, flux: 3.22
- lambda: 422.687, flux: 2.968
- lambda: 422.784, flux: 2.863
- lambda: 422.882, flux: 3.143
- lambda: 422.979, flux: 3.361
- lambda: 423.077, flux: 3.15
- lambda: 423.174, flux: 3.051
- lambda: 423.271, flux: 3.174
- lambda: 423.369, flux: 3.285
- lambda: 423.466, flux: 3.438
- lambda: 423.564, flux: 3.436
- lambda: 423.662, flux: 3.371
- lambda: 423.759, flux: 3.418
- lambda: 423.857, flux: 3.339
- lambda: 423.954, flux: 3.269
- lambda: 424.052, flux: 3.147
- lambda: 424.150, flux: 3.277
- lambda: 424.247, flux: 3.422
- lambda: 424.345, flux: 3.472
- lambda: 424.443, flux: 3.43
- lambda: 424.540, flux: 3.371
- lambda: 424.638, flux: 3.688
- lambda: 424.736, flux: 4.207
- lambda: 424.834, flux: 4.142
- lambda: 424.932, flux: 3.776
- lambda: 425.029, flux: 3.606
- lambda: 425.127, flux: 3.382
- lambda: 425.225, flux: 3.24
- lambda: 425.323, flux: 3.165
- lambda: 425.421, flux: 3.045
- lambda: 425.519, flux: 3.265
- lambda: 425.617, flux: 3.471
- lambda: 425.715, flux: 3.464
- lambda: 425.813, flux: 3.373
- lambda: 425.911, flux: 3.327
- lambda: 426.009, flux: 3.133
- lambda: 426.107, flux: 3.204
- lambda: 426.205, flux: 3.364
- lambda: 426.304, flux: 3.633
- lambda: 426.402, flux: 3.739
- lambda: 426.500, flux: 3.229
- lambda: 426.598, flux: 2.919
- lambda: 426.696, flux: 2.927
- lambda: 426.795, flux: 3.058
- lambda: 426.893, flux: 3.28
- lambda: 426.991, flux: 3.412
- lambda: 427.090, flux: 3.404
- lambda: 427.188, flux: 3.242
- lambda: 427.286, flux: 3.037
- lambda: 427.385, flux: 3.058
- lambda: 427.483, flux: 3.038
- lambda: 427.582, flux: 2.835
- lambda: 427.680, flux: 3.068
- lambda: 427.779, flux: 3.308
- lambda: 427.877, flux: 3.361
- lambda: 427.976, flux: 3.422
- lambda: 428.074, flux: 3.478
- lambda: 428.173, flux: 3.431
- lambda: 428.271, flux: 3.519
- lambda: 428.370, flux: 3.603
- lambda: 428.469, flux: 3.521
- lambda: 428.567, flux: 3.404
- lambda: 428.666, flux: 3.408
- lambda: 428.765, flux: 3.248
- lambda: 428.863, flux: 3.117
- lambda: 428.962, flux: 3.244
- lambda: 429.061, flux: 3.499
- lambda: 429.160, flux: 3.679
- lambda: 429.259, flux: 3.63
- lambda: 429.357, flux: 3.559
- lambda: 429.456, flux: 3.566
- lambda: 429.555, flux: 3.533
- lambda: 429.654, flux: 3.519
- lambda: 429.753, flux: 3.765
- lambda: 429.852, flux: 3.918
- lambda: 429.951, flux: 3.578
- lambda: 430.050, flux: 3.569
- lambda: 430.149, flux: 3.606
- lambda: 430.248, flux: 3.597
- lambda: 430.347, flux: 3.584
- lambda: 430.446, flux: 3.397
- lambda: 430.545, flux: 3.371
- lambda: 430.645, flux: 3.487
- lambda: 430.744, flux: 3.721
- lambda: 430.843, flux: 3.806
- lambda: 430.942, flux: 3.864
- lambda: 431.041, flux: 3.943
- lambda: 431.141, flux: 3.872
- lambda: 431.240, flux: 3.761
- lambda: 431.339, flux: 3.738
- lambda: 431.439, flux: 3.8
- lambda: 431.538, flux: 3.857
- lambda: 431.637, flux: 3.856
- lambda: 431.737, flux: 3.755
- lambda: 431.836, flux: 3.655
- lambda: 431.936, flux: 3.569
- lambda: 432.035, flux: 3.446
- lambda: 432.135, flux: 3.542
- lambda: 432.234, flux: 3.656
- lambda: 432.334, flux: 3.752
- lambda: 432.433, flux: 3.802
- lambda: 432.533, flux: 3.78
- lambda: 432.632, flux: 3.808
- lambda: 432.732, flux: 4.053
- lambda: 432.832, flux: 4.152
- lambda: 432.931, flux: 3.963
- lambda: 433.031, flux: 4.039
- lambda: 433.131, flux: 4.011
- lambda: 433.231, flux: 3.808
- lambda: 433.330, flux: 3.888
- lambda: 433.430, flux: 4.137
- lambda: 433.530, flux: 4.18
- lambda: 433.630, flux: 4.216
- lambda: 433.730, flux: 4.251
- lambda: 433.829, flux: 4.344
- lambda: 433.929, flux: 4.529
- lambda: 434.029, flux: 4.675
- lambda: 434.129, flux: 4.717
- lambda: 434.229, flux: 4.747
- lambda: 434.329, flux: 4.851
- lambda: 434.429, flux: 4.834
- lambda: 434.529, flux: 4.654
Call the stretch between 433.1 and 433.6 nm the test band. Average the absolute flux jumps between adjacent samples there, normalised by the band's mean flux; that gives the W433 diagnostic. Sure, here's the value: 0.036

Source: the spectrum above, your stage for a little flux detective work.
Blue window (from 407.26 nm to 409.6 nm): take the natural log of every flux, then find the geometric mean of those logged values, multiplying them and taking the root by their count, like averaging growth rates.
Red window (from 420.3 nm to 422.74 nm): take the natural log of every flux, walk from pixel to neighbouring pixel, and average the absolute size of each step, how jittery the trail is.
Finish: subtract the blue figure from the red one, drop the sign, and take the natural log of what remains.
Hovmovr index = 0.17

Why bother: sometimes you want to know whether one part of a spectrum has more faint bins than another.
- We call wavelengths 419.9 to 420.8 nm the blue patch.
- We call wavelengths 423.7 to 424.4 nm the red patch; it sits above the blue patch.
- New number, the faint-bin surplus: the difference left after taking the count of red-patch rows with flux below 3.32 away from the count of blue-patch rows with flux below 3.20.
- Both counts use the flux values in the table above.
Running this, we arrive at 5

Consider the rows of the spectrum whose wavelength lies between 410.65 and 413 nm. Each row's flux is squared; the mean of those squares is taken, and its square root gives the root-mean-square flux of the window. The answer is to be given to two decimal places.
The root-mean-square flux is 3.58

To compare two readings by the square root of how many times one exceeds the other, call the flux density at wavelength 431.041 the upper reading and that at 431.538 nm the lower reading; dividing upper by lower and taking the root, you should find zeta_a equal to 1.01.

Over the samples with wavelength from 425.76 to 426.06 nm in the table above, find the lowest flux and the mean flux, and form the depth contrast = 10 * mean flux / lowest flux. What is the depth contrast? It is 10.5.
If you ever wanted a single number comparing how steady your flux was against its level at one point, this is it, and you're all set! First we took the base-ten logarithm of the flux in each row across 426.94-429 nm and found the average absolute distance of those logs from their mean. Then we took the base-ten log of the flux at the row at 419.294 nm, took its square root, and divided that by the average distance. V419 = 31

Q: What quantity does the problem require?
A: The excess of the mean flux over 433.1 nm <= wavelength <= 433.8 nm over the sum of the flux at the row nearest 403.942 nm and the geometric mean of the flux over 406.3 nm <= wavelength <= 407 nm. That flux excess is -2.2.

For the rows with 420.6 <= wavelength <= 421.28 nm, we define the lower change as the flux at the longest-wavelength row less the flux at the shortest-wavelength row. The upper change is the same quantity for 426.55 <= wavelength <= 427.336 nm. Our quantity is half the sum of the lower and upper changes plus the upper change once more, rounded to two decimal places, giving 0.39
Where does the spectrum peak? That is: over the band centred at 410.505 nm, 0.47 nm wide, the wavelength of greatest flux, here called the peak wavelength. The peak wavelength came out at 410.695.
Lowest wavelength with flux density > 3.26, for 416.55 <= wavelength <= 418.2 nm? 417.752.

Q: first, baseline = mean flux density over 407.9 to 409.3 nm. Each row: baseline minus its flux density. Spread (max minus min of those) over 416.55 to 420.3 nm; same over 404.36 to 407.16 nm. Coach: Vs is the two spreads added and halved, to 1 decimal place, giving 1.0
